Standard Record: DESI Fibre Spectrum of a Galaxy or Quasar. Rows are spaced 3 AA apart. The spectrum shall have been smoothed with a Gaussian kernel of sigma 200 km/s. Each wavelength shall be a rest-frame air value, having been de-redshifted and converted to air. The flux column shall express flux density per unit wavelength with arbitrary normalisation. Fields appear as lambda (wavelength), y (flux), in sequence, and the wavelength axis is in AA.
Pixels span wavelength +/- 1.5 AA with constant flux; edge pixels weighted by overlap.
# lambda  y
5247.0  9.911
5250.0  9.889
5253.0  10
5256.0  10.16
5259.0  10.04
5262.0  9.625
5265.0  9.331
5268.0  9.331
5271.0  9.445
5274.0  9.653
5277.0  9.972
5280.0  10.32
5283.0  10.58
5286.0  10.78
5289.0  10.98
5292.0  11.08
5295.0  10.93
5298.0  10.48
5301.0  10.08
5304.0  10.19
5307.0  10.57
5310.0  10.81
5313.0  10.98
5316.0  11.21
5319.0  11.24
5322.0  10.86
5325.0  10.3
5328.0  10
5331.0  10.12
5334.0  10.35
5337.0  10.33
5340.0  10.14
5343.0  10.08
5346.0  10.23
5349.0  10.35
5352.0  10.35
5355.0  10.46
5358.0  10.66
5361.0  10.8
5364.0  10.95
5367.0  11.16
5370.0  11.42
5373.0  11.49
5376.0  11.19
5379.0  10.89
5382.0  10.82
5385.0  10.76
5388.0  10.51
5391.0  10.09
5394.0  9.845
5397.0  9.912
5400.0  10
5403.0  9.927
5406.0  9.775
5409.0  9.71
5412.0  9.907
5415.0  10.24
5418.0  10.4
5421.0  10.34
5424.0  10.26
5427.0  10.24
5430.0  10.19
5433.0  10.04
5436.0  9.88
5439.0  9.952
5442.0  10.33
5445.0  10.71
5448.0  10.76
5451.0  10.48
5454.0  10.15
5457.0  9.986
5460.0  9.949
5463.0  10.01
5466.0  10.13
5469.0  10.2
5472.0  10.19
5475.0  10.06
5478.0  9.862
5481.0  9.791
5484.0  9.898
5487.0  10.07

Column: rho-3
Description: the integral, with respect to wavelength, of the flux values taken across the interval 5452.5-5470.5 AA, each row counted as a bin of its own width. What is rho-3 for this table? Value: 181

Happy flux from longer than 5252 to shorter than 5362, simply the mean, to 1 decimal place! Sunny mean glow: 10.3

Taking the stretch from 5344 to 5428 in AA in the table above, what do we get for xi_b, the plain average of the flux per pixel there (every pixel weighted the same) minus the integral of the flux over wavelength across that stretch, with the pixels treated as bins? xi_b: -868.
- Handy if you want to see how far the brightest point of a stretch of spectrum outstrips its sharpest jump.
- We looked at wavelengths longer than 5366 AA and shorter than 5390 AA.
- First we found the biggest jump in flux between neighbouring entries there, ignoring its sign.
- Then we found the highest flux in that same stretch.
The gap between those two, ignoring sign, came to 11.2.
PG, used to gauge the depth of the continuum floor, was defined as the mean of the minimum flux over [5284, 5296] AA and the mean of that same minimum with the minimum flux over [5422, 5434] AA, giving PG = 10.6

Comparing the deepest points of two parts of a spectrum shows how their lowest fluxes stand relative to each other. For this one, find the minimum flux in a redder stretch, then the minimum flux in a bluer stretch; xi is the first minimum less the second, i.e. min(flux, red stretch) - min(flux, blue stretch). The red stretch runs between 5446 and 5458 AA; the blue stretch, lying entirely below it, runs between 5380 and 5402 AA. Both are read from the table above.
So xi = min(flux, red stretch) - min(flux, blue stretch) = 0.14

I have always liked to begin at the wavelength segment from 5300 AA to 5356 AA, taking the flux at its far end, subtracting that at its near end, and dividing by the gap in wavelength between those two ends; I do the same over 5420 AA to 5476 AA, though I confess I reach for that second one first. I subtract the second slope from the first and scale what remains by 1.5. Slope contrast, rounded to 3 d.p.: 0.018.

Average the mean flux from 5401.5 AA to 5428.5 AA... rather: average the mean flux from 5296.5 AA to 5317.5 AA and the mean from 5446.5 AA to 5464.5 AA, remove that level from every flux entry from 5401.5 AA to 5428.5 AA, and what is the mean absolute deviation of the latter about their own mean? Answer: 0.23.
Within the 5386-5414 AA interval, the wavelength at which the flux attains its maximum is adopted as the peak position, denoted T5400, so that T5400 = 5388.0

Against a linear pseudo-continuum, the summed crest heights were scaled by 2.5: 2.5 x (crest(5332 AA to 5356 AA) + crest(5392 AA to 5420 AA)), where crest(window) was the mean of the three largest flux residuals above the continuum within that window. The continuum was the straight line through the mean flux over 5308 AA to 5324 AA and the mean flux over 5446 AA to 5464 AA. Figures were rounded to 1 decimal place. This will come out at -1.7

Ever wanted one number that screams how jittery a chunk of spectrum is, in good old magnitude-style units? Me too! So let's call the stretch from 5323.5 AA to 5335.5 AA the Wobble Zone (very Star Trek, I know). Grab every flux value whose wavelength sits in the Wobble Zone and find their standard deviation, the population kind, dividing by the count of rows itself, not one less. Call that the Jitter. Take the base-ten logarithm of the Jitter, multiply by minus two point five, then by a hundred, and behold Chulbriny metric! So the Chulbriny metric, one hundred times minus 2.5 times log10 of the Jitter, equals 213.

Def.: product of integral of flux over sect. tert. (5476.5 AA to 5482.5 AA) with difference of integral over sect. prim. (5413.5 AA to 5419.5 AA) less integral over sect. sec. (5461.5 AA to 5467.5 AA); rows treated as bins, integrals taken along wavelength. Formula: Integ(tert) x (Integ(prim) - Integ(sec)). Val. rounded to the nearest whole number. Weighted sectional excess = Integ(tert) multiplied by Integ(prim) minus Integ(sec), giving 88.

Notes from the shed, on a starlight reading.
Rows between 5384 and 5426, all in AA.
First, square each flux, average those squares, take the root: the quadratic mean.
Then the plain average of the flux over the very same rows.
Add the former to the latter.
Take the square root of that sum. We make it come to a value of 4.499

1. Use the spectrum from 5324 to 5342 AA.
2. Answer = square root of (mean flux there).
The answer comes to 3.19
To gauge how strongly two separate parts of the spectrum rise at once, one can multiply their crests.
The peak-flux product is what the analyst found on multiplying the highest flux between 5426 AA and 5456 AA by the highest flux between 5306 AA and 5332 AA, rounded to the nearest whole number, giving 121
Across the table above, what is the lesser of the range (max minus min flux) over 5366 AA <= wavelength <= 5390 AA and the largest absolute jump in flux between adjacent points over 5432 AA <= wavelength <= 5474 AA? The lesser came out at 0.38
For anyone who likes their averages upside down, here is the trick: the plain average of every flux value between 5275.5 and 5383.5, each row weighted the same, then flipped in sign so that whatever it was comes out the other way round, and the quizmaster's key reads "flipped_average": -10.6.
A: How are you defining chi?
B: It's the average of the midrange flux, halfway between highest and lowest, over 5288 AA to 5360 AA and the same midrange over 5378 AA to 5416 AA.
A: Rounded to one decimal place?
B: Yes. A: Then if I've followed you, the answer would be 10.5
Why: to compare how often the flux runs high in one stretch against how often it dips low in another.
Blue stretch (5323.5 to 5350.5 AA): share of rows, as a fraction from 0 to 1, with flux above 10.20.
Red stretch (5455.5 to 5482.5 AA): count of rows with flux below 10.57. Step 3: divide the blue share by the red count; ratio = 0.062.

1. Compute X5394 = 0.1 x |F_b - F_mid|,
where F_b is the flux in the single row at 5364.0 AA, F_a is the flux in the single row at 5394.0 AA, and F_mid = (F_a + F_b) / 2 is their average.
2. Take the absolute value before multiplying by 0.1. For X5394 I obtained 0.055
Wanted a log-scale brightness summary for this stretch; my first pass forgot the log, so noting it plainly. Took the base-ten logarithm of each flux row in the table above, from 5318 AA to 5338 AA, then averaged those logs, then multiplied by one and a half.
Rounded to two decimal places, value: 1.53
